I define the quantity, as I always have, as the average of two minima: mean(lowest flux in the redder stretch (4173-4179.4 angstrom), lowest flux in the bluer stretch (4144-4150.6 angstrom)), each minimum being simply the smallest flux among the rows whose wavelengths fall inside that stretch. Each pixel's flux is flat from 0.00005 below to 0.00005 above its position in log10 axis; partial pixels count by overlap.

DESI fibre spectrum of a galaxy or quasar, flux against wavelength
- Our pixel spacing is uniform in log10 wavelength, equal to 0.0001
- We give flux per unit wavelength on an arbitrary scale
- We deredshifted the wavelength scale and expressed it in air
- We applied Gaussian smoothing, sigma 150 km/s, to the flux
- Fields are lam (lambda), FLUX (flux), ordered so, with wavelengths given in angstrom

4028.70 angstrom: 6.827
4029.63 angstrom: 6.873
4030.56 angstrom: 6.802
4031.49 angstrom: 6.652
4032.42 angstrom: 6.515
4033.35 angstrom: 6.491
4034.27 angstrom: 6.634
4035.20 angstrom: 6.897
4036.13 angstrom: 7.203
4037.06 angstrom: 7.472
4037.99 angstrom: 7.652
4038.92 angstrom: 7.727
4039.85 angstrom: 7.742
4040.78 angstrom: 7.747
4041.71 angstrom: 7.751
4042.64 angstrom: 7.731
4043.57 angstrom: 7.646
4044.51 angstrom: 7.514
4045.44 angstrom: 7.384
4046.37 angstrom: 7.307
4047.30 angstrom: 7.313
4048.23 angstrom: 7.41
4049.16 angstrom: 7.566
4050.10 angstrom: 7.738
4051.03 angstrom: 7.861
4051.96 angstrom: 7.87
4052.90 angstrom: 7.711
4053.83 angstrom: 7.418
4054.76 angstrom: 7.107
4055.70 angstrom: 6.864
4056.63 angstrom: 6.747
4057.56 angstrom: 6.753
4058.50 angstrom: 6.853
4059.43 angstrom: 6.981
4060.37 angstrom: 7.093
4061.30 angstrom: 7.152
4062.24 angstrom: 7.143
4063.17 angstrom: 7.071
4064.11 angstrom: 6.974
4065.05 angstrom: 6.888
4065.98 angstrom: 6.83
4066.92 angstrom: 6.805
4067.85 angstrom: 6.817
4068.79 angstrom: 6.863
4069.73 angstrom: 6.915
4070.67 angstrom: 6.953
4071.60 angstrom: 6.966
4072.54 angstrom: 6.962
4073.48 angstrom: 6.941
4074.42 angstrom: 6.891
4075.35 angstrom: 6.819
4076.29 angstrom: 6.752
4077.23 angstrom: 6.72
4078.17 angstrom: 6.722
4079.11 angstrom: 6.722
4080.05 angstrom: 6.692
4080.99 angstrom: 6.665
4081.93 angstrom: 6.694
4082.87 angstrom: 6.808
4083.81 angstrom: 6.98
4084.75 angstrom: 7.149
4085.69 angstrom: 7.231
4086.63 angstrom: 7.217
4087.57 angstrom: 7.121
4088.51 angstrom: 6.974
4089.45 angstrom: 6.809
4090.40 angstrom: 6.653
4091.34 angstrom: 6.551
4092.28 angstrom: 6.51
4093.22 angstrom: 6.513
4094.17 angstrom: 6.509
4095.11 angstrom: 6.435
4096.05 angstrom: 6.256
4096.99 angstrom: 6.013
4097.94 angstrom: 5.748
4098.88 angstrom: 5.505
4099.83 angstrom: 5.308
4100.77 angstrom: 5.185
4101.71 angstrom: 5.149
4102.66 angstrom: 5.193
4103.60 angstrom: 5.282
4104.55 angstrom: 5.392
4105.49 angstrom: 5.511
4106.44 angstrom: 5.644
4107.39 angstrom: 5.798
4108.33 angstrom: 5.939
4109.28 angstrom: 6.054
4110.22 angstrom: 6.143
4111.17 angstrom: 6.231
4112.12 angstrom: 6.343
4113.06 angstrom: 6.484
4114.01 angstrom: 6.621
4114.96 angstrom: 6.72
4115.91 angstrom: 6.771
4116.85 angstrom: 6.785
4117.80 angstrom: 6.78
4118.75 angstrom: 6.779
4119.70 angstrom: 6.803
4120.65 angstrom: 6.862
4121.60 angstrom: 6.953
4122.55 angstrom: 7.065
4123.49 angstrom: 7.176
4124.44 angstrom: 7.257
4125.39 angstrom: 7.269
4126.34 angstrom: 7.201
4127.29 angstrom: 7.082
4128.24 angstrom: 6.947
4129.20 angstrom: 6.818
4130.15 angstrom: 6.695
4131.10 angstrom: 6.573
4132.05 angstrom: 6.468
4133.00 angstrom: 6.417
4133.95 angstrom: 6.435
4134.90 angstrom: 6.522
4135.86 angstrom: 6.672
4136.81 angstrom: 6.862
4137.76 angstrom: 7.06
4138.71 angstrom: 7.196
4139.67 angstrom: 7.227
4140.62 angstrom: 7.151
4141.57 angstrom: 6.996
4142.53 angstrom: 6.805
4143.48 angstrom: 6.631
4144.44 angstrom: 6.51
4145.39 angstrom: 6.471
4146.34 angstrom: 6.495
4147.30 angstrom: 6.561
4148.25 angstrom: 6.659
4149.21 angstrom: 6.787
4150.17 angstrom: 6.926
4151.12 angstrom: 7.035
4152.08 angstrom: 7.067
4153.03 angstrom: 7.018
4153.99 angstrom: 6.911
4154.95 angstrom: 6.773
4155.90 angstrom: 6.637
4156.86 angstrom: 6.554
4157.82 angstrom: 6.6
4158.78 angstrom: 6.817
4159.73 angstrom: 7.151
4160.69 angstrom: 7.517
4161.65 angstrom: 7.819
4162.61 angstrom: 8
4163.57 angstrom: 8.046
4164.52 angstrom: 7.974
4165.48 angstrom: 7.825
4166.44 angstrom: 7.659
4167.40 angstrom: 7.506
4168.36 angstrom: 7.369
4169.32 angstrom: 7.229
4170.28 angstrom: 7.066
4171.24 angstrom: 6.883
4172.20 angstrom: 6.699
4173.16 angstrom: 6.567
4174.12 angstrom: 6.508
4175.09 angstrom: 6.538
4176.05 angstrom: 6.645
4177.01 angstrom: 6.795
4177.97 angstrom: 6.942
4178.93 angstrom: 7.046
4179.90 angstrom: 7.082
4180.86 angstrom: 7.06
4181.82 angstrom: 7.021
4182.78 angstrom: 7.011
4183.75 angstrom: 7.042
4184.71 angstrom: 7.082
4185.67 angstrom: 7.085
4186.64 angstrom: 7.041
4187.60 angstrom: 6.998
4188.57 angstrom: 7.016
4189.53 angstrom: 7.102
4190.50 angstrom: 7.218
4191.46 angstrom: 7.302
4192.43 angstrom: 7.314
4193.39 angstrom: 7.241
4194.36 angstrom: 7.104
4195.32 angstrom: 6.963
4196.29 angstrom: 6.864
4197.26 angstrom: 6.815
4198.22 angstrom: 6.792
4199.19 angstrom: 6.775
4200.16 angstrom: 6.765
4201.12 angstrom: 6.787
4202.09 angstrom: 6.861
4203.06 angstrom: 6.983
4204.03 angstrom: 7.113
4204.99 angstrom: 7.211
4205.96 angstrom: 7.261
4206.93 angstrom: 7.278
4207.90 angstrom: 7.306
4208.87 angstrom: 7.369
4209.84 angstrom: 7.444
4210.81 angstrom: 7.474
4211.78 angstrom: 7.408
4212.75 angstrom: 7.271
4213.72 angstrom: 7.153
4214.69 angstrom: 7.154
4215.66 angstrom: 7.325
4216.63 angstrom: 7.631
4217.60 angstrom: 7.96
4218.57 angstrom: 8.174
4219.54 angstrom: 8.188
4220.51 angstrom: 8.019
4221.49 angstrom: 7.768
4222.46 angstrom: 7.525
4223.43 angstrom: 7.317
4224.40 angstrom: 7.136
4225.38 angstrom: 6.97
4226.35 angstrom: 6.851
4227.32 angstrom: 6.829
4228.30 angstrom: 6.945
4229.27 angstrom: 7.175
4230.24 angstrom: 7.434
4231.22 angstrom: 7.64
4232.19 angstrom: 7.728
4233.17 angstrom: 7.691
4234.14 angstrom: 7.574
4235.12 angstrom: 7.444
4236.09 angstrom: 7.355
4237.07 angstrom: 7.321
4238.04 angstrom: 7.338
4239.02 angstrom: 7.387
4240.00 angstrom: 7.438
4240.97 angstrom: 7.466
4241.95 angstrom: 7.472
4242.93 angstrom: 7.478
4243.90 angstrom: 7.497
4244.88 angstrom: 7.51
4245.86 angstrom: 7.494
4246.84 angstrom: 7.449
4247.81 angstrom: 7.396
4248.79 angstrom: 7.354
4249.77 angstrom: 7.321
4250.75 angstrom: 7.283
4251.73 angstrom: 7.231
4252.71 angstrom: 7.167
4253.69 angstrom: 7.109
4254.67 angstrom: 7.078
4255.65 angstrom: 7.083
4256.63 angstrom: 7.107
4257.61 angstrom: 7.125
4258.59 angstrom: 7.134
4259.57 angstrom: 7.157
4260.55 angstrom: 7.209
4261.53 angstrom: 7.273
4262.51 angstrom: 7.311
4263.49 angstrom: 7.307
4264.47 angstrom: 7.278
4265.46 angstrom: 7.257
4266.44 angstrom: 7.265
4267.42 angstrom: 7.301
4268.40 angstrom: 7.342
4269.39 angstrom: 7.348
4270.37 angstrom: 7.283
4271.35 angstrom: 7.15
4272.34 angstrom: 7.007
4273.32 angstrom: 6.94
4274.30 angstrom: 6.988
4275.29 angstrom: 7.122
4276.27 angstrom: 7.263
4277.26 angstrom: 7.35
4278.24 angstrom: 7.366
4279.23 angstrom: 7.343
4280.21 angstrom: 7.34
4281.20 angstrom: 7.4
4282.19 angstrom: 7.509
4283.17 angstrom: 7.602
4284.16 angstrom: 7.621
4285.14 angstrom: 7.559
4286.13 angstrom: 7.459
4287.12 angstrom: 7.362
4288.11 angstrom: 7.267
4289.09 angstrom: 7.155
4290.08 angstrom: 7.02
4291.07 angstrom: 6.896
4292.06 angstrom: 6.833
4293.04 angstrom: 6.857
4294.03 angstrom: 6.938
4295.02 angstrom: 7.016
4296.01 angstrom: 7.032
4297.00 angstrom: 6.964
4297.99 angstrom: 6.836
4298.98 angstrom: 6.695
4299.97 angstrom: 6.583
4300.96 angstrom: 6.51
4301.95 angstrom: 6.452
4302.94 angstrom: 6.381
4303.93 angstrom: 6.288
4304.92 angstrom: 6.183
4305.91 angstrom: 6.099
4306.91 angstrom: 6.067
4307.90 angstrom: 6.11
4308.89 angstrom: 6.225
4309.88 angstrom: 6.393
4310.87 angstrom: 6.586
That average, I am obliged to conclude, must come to 6.49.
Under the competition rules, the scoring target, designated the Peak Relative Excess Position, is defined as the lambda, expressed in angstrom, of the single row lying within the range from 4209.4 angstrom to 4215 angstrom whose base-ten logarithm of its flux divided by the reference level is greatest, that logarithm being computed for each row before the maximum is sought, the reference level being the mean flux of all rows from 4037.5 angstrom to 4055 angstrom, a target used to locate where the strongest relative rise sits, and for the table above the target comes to 4210.81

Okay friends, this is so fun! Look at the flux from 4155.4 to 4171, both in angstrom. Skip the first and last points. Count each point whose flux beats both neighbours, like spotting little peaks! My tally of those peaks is 1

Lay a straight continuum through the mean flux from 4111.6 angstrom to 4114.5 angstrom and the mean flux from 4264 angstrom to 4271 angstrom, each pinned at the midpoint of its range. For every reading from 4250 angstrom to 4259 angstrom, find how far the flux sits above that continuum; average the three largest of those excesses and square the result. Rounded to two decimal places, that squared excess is 0.00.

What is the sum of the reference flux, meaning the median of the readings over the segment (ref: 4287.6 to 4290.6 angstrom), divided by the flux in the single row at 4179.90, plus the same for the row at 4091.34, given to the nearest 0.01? 2.10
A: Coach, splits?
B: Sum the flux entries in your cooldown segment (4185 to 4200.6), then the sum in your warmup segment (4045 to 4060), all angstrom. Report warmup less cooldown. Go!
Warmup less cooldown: 4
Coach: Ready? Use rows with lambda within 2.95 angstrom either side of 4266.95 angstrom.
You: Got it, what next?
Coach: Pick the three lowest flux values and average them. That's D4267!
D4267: 7.3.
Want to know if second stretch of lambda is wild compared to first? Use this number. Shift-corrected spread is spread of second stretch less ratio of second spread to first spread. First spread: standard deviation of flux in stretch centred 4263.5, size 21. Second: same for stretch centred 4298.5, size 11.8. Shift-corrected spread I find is -2.0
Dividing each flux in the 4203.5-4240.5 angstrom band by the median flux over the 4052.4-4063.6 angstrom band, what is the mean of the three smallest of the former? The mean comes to 0.97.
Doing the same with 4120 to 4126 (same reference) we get 0.98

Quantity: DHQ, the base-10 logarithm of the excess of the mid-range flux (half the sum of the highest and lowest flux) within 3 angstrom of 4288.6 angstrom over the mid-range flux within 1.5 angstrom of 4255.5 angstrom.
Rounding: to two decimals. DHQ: -1.07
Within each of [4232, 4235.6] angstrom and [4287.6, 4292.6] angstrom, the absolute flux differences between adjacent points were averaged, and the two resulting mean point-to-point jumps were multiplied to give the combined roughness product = 0.010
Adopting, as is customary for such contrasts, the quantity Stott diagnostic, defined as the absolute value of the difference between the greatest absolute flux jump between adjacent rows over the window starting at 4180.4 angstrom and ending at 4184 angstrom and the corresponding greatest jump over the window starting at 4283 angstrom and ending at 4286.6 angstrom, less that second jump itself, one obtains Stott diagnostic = -0.039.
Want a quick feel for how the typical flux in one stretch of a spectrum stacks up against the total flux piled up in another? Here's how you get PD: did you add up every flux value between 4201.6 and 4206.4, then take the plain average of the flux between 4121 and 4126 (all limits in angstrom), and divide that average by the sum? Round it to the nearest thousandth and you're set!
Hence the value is 0.202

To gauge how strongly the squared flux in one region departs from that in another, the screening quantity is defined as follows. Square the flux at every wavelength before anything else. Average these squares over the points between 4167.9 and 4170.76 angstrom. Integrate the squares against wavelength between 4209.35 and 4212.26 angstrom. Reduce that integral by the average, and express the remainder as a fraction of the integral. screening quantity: 0.68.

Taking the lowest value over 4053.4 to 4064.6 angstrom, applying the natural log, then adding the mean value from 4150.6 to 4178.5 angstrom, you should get 9.02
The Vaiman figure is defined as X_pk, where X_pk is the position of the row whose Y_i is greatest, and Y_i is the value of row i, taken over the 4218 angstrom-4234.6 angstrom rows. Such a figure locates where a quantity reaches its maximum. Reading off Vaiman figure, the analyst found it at 4219.54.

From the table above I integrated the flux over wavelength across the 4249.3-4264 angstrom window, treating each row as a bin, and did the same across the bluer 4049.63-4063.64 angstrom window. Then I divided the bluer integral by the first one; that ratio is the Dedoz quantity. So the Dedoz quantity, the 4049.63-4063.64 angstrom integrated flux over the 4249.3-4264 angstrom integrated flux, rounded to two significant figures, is 0.96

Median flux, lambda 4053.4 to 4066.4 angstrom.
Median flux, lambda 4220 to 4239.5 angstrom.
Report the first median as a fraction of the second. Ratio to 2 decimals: 0.95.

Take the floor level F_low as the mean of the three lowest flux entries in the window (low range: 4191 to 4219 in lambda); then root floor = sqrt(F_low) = 2.603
